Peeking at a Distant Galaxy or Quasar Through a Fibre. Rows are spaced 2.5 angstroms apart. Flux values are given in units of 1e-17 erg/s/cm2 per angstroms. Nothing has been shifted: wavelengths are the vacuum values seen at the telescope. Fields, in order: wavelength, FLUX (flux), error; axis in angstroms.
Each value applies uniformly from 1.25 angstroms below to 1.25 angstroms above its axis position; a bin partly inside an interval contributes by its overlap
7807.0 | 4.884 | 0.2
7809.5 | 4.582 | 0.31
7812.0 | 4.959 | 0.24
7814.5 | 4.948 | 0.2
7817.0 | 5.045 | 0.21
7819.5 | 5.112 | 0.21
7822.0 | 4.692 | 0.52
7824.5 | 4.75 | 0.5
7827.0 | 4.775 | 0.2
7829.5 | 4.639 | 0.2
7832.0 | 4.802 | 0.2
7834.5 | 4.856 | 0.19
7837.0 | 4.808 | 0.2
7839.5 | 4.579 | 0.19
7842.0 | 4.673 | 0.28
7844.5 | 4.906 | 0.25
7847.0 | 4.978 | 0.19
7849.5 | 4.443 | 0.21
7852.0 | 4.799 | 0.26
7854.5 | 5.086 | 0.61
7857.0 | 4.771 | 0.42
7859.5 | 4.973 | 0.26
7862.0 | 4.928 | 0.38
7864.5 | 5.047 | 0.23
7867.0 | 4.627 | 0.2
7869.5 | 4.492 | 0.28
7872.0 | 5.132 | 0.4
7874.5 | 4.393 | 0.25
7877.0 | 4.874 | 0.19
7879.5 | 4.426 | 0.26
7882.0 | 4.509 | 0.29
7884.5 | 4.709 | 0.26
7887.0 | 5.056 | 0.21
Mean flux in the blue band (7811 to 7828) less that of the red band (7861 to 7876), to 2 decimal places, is 0.13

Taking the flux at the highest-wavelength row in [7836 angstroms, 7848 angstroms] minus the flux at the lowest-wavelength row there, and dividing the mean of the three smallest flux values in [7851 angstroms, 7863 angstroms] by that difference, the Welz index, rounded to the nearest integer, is 28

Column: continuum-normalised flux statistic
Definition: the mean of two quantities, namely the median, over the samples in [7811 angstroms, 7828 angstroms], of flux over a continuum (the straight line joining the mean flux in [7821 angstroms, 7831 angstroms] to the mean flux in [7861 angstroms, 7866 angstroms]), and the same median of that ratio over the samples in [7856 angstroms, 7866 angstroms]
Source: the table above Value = 1.03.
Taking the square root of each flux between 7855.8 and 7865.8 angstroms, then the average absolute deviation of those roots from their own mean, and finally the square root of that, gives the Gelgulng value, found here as 0.13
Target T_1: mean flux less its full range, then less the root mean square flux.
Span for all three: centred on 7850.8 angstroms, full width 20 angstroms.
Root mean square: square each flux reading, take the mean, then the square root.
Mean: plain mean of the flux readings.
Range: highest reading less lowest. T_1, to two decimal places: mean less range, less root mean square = -0.65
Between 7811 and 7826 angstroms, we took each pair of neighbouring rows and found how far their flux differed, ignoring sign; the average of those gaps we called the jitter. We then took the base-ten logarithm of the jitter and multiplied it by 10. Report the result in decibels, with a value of -8.8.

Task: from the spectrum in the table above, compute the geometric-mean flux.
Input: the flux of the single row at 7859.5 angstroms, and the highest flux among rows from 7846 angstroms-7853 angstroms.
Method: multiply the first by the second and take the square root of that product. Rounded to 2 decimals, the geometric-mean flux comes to 4.98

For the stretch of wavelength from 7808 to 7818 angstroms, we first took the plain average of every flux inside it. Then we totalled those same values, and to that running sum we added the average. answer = 24.4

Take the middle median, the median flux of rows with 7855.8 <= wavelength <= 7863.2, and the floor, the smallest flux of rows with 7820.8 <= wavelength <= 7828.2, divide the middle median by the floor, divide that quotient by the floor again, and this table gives 0.224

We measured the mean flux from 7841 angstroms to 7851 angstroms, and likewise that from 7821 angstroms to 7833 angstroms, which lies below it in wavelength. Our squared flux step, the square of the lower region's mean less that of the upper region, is 0.000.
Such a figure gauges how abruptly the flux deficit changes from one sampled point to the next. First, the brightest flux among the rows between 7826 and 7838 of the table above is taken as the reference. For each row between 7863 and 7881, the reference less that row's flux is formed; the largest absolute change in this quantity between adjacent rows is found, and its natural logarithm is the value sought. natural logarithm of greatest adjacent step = -0.30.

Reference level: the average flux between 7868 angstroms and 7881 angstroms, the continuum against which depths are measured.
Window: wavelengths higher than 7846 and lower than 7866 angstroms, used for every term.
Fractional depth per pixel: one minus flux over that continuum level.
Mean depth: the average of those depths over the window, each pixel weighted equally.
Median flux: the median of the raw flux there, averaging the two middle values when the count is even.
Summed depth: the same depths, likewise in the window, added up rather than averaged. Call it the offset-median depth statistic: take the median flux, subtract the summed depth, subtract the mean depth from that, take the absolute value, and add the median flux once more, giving 10.3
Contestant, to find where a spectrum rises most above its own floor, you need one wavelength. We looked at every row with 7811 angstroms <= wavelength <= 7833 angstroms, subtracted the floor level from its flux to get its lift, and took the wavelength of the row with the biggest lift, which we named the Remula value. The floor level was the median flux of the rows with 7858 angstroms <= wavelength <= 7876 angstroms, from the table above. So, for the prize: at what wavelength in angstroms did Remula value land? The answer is 7819.5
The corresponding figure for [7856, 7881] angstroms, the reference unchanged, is 7872.0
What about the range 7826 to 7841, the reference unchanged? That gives 7834.5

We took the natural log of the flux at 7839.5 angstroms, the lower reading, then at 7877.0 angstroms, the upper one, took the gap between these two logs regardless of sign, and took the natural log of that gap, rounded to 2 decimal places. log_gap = -2.77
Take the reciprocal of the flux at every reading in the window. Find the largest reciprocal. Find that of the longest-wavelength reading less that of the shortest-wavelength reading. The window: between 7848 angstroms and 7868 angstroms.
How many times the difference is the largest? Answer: -25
